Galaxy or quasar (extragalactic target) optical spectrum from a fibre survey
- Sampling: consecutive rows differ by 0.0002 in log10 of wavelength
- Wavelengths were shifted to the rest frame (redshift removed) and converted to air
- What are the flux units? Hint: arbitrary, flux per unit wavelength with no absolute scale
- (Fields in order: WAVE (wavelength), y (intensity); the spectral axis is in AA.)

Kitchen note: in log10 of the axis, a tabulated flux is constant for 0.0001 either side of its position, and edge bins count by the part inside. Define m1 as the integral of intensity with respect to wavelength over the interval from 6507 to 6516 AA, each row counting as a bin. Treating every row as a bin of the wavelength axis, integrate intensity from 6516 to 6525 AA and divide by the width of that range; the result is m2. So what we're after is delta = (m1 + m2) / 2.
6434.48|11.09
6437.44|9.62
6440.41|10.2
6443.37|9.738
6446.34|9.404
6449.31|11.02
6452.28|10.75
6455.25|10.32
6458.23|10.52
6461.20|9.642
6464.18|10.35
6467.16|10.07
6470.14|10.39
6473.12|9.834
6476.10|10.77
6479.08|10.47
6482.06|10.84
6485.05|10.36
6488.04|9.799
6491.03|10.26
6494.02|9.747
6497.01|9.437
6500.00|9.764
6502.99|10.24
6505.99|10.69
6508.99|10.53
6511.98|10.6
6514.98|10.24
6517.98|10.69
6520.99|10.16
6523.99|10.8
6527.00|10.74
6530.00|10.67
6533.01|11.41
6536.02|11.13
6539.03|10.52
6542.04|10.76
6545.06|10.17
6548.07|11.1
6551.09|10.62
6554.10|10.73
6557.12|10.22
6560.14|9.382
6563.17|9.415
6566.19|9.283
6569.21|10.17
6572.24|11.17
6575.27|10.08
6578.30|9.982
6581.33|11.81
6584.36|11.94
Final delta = 52.4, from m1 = 94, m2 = 10.5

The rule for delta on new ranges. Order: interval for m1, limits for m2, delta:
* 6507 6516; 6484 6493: 52.2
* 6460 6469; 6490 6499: 50.1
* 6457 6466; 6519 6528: 51.0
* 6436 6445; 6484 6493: 49.4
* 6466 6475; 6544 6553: 50.9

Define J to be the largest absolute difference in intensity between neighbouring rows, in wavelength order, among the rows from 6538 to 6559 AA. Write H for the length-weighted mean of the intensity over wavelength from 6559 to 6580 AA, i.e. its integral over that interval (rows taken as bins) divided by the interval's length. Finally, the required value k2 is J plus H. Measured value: 10.9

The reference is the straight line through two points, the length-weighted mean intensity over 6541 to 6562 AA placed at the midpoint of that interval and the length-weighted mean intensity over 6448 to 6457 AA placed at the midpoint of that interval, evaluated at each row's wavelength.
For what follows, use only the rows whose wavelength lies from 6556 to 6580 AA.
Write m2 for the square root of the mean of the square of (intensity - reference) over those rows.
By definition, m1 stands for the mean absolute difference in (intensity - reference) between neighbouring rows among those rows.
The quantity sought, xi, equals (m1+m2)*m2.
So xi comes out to 0.90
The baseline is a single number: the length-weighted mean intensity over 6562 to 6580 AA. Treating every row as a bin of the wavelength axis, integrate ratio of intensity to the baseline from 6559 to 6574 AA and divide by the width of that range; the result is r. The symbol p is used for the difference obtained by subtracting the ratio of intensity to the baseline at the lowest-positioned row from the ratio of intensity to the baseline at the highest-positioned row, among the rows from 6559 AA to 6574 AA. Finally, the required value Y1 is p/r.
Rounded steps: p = 0.178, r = 0.98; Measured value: 0.181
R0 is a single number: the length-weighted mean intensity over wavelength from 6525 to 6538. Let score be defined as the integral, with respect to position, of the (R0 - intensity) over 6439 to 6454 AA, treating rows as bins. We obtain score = 11.1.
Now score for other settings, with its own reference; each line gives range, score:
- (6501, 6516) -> 7.8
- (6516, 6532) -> 5.4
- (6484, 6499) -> 15.9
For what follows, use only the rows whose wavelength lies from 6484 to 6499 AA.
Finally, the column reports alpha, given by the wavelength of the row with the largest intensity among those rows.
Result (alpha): 6485.05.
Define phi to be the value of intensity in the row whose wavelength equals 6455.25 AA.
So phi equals 10.32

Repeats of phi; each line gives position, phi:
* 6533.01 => 11.41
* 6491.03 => 10.26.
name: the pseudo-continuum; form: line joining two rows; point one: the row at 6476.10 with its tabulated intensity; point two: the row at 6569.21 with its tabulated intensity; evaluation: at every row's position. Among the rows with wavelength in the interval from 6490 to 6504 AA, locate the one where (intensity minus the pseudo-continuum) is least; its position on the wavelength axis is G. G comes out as 6497.01 AA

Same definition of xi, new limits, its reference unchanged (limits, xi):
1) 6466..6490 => 0.46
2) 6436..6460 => 0.95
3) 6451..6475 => 0.54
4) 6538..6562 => 0.48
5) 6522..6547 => 0.40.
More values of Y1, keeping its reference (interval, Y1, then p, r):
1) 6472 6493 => 0.041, 0.042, 1.03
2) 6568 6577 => -0.009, -0.009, 1.04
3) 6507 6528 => 0.020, 0.021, 1.05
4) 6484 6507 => 0.033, 0.033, 1.00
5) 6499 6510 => 0.074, 0.076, 1.03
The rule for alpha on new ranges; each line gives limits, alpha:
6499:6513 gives 6505.99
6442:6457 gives 6449.31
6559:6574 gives 6572.24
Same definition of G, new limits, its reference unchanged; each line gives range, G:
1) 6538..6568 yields 6566.19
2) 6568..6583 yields 6578.30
